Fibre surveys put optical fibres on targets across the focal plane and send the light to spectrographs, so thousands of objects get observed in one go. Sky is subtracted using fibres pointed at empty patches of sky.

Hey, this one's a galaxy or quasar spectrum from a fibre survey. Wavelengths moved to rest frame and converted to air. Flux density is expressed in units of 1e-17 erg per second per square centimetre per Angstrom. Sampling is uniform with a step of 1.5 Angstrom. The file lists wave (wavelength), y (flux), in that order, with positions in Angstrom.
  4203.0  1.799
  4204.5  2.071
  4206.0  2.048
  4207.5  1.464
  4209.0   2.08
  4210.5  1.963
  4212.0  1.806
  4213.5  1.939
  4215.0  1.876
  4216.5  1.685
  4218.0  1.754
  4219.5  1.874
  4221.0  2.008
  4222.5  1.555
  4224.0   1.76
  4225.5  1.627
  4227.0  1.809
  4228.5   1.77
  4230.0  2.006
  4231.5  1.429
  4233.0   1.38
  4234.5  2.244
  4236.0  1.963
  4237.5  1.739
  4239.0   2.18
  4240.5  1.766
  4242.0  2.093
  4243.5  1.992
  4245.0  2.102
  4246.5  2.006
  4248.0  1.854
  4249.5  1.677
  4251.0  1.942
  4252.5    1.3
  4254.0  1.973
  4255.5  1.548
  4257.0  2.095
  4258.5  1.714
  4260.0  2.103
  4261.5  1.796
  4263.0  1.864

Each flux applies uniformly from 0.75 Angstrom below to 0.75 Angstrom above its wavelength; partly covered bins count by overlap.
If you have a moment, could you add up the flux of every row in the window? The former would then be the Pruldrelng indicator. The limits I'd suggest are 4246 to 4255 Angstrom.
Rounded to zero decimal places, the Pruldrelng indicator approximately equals 11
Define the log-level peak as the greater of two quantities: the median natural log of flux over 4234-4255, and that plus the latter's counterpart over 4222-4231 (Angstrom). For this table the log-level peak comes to 1.25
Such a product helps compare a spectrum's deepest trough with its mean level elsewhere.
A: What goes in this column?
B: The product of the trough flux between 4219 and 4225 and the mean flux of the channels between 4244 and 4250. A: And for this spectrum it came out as 3.0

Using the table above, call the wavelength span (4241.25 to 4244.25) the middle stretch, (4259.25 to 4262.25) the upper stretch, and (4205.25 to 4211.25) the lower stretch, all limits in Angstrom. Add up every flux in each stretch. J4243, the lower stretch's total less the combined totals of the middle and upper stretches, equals -0.4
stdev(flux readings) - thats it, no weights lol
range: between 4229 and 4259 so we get 0.27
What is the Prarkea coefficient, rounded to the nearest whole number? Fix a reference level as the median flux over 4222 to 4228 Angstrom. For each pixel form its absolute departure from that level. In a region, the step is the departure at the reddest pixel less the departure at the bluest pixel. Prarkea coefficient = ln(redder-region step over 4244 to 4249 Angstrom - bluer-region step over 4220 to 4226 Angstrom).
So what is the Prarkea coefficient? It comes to -36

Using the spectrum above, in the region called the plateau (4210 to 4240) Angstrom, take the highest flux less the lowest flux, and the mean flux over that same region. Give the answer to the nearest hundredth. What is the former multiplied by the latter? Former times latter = 1.57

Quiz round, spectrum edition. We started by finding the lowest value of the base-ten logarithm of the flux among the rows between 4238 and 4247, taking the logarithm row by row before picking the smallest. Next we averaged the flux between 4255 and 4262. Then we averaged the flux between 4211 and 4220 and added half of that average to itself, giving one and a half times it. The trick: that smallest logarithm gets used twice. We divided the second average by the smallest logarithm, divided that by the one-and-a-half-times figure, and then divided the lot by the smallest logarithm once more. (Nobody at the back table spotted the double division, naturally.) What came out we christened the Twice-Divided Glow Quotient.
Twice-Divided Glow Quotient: 11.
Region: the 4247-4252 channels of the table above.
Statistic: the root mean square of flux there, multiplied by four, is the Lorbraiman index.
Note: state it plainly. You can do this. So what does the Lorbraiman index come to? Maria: 7.31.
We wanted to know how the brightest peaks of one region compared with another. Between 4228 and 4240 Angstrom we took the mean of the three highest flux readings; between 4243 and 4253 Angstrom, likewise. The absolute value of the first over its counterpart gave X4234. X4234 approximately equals 1.05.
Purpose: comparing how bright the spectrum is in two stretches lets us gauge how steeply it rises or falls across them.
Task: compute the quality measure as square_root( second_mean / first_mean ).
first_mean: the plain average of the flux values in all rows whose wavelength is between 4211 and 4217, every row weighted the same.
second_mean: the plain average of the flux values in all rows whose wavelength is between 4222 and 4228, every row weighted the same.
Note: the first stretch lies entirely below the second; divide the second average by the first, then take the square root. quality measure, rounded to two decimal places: 0.96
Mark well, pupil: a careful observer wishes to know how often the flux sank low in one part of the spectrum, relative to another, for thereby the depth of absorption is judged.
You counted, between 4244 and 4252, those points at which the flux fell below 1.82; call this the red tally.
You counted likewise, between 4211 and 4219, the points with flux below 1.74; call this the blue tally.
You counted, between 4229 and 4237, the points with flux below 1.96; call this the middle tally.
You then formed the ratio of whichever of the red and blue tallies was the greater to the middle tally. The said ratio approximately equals 0.5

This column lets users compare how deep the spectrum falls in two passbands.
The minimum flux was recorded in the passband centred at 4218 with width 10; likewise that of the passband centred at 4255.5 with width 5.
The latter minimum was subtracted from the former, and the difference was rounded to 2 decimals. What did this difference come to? 0.01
